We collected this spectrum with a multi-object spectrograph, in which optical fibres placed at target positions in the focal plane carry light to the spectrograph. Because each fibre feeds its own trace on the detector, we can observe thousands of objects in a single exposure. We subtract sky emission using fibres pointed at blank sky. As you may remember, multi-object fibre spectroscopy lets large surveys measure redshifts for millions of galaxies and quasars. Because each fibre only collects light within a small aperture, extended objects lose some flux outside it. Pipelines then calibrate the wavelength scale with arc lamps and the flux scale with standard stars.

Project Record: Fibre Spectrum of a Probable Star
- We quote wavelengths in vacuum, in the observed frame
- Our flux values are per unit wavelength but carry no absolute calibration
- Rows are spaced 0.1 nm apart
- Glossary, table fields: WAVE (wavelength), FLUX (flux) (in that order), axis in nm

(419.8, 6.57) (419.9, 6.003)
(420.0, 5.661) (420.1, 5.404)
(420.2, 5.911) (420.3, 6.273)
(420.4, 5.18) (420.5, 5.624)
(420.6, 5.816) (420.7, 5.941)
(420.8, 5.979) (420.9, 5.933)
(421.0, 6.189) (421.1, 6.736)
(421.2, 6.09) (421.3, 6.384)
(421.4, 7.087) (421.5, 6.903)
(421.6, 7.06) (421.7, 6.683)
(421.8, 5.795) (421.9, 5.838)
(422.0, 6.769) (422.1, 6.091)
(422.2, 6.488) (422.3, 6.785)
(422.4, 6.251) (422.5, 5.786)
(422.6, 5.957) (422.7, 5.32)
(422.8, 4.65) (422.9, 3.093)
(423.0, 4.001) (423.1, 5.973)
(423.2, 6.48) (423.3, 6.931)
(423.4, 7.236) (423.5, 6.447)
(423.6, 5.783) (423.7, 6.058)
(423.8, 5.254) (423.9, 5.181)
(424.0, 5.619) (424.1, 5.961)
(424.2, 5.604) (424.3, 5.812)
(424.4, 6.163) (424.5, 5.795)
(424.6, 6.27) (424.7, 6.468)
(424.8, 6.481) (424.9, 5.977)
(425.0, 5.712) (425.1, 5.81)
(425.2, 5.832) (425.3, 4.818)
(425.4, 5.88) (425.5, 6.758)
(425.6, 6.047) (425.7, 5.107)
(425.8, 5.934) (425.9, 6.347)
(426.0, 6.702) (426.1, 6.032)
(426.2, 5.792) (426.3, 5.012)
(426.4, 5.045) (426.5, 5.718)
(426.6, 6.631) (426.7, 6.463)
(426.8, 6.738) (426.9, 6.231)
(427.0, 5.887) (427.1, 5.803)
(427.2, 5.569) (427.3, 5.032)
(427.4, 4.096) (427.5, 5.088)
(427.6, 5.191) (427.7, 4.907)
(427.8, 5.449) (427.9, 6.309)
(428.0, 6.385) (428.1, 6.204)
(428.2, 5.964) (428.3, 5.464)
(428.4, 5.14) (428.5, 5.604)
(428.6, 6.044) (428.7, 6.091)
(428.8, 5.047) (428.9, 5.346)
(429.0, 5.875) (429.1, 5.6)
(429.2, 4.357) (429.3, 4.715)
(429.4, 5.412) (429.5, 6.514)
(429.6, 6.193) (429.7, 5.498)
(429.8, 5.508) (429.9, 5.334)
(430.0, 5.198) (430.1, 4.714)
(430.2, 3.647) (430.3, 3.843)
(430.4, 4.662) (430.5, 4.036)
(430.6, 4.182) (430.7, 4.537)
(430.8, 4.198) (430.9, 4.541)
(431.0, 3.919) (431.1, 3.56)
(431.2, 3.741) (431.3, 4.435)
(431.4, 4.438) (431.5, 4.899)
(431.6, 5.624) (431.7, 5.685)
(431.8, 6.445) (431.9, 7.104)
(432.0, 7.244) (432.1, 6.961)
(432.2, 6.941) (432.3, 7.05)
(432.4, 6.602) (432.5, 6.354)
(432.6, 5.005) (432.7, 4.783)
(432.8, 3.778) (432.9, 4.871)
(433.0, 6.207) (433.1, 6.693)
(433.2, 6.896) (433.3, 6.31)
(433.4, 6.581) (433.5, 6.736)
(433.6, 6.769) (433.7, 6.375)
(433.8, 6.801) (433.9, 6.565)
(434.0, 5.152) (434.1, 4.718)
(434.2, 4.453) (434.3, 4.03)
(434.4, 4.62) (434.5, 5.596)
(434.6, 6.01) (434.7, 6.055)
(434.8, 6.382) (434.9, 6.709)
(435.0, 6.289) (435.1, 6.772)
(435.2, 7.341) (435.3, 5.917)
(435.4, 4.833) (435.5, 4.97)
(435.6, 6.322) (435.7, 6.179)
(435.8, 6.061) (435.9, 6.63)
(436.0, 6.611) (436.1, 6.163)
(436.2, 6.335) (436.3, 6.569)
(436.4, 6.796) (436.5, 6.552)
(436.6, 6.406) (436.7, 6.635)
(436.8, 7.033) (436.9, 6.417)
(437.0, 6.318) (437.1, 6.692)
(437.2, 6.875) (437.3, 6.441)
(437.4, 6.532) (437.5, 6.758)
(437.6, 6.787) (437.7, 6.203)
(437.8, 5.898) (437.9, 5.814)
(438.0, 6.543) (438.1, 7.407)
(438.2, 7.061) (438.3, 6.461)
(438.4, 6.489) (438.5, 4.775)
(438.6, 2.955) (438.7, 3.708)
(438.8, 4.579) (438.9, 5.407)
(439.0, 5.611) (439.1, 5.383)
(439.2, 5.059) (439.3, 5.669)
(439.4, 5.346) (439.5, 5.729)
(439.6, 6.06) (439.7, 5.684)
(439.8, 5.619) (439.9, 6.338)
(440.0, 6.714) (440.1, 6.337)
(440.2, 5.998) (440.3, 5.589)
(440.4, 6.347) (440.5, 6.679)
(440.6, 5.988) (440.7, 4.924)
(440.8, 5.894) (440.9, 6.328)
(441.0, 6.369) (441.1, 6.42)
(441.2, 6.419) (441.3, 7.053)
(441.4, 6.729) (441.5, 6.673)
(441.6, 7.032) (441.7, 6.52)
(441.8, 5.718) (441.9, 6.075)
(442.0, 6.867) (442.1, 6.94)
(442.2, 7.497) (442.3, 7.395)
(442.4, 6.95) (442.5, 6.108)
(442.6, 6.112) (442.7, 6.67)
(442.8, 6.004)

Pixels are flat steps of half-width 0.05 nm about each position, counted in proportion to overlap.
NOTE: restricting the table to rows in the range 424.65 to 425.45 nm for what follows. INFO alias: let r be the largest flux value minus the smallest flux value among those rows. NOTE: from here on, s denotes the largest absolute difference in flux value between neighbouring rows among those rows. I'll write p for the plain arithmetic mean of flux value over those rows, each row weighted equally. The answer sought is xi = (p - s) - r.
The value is 3.1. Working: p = 5.9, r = 1.7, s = 1.1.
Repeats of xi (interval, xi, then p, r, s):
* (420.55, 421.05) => 5.3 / 6.0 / 0.4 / 0.3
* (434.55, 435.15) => 5.1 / 6.4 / 0.8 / 0.5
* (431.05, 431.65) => 1.7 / 4.4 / 2.1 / 0.7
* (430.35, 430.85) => 3.1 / 4.3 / 0.6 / 0.6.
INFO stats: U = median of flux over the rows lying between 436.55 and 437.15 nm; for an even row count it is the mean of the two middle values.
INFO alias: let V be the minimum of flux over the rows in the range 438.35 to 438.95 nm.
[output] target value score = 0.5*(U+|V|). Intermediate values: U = 6.5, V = 2.955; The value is 4.7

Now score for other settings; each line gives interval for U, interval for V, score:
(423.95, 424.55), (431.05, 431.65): 4.7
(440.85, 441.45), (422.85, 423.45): 4.8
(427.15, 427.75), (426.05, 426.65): 5.0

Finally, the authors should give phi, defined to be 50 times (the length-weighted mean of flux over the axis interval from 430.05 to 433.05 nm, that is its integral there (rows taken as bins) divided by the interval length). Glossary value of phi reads 257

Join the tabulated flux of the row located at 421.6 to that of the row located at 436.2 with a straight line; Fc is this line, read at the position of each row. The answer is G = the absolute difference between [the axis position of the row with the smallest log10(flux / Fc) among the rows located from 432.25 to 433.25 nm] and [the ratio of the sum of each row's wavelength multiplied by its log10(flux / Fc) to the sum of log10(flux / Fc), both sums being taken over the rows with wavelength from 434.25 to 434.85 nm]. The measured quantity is 1.60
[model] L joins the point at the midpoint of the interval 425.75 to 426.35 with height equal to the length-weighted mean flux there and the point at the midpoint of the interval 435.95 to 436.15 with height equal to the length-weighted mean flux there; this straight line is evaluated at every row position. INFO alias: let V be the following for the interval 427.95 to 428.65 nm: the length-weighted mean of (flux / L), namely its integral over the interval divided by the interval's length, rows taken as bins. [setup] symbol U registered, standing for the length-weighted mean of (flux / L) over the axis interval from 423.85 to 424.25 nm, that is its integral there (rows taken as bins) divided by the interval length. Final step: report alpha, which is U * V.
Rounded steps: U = 0.95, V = 0.96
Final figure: 0.9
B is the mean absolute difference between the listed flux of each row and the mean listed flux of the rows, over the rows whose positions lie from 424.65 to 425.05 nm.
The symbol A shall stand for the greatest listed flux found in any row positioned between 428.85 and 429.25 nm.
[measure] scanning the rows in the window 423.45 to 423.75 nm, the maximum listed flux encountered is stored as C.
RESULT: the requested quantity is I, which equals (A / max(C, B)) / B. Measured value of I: 2.9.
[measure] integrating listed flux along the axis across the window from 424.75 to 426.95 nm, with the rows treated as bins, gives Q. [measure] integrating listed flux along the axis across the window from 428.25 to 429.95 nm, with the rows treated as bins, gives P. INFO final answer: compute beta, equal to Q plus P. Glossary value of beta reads 22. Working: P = 9.4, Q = 13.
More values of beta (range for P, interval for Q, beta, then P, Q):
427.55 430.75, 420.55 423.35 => 34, 16.9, 17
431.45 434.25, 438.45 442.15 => 39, 17.0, 22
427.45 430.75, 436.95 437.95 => 24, 17.4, 6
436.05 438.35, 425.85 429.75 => 37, 15.1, 22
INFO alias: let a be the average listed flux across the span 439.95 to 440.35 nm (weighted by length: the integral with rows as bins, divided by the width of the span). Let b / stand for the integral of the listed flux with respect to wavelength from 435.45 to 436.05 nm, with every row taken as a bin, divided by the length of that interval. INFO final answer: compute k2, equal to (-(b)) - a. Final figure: -12.3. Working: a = 6.2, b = 6.1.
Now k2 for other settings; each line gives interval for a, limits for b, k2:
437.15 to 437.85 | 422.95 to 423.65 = -12.6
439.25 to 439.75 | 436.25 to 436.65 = -12.3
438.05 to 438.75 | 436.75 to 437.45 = -12.2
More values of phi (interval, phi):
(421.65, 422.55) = 314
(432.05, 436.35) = 301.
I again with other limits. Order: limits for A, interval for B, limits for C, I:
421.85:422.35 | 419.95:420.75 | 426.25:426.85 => 3.9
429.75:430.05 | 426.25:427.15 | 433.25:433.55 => 1.6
